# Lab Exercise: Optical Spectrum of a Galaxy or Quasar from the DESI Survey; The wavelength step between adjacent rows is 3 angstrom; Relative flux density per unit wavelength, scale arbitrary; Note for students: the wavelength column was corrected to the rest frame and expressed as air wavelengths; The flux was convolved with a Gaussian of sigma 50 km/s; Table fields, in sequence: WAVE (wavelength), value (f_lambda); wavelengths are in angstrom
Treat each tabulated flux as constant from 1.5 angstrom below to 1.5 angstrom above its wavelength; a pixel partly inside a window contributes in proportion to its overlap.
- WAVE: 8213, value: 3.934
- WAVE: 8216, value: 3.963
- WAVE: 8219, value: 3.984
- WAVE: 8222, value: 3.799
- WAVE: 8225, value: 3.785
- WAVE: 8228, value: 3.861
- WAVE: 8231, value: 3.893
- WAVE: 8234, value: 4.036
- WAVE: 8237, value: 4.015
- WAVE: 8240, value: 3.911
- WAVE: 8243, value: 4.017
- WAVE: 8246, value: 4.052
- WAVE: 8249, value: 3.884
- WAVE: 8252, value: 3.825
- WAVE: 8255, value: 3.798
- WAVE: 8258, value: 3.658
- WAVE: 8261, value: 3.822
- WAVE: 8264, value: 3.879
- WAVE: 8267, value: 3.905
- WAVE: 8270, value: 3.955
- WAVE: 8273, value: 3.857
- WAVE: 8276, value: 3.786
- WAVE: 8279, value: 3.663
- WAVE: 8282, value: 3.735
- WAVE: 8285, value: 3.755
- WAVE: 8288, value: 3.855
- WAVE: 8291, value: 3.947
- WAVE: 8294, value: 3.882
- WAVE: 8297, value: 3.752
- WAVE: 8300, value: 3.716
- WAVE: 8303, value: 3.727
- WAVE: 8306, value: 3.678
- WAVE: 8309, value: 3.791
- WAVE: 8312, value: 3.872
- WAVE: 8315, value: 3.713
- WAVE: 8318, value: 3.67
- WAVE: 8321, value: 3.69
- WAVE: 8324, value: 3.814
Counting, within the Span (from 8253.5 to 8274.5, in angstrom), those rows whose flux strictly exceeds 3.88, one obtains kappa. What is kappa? 2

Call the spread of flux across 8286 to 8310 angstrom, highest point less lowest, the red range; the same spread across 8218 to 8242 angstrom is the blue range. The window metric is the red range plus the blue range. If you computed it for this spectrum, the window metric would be 0.52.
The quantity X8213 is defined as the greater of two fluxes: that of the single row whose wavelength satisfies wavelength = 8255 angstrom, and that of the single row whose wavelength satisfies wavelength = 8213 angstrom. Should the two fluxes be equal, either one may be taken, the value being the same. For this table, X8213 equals 3.93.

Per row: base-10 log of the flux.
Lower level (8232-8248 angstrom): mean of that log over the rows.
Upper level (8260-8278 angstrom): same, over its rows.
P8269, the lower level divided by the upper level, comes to 1.026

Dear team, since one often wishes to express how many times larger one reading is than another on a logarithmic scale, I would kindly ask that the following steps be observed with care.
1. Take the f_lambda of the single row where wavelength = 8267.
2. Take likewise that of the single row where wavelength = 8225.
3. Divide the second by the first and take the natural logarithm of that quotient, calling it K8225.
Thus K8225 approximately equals -0.031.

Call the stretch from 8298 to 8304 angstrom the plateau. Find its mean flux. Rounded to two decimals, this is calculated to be 3.72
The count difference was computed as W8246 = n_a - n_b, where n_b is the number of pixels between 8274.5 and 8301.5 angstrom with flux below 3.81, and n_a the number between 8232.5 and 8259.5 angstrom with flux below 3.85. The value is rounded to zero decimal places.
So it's -3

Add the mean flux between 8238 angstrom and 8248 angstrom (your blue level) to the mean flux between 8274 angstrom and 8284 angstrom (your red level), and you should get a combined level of 7.72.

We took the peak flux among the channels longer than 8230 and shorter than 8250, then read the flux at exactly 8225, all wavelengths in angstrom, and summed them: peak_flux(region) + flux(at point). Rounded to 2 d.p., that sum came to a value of 7.84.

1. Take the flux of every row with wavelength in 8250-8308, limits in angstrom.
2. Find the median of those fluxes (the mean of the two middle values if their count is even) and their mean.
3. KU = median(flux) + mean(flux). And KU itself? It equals 7.60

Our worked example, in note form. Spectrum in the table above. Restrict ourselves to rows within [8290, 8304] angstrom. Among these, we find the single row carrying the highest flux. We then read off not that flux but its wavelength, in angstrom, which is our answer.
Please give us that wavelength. 8291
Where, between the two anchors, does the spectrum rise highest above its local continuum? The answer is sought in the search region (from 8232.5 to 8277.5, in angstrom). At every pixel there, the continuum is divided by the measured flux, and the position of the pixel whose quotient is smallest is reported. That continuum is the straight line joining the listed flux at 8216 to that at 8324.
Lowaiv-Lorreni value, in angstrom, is 8246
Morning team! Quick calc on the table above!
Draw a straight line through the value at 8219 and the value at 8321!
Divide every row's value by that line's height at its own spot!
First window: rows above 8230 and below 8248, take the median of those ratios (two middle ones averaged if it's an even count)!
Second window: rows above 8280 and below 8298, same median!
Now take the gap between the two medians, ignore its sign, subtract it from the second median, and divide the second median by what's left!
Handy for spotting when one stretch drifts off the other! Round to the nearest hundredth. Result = 1.01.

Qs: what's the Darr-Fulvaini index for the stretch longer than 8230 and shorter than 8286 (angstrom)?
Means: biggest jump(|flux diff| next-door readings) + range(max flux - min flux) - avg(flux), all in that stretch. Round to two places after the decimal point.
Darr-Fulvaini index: -3.30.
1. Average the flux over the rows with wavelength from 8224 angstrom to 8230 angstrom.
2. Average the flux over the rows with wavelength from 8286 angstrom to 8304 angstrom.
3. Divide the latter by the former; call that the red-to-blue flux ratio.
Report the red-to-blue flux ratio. 1.00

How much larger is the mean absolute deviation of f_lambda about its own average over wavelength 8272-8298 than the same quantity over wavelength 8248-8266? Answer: 0.017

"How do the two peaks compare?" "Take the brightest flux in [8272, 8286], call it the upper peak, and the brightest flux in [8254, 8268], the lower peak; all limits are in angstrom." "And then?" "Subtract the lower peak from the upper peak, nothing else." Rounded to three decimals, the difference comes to -0.048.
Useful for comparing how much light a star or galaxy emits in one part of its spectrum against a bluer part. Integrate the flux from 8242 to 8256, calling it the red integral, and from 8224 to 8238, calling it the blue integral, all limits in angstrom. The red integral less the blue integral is 0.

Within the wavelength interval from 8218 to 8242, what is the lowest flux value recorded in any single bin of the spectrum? 3.785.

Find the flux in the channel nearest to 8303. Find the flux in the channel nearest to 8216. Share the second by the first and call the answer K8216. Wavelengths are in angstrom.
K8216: 1.06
